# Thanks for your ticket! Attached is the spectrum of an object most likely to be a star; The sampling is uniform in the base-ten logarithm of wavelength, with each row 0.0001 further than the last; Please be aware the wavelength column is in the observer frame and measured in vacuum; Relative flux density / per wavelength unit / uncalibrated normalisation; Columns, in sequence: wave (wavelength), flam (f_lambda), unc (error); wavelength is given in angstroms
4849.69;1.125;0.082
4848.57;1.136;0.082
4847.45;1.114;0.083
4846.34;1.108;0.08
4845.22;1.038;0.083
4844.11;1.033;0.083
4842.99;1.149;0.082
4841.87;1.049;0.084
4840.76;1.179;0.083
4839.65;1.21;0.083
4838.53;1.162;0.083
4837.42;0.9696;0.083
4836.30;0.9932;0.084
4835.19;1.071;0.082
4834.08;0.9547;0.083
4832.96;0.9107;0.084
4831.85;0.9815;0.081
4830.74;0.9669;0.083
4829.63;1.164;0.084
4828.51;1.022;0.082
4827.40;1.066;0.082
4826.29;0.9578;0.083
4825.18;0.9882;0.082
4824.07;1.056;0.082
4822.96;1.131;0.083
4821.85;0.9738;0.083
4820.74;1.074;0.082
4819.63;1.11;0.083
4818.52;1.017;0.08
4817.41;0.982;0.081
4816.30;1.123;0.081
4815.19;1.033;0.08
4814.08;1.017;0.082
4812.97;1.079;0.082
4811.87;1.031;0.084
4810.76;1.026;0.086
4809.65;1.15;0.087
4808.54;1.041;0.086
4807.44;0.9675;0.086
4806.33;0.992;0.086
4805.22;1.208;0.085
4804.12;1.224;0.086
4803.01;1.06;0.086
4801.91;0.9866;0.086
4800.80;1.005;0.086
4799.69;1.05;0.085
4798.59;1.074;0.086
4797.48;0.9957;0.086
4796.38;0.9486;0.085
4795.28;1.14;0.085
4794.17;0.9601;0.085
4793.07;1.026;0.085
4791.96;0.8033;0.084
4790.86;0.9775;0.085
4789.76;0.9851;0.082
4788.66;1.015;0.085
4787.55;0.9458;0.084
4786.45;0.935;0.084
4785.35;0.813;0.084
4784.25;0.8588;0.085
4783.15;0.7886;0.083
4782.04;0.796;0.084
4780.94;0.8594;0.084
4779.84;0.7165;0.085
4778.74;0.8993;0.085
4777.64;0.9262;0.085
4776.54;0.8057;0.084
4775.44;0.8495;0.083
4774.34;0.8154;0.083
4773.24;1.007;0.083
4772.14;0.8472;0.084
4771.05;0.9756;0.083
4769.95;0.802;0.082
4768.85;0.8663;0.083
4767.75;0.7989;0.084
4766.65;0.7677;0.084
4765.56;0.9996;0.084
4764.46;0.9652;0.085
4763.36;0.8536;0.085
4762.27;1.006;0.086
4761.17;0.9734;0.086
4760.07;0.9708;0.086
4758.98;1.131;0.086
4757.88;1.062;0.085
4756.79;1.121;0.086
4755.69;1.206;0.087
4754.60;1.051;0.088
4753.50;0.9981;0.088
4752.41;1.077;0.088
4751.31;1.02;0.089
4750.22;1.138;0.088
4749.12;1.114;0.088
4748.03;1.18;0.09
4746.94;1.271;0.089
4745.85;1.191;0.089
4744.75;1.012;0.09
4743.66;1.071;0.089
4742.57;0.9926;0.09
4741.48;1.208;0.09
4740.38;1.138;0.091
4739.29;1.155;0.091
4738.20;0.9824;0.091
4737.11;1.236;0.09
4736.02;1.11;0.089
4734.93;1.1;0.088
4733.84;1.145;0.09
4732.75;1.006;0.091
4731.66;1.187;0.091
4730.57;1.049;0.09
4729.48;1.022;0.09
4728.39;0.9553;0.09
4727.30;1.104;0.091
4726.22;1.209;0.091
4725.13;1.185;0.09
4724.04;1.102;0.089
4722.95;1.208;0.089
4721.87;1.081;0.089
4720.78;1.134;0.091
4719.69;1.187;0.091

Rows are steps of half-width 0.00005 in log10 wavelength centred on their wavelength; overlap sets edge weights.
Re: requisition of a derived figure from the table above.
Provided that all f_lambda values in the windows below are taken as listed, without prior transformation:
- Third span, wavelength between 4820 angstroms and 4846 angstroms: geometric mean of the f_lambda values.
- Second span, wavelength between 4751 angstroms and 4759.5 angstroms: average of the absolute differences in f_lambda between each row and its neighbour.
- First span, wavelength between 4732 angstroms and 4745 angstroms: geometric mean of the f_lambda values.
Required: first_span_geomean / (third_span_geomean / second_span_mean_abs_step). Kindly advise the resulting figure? 0.083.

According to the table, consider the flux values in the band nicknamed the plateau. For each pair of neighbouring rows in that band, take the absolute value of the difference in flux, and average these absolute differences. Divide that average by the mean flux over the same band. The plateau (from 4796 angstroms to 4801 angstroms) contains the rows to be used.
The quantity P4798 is 0.048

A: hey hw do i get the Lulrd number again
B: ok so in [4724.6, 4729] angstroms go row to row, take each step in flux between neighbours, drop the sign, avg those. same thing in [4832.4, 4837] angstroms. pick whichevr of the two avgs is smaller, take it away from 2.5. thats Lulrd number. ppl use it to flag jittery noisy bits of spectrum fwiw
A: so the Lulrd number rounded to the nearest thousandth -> 2.421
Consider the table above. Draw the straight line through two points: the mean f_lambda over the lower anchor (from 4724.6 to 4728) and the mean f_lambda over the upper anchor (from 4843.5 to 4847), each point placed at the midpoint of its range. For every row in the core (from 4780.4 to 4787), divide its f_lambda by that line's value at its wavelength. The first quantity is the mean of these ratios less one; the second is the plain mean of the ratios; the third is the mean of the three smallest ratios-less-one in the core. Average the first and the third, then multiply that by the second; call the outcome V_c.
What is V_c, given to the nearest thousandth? -0.199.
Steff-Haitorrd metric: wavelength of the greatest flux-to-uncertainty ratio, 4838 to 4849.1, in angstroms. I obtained 4839.65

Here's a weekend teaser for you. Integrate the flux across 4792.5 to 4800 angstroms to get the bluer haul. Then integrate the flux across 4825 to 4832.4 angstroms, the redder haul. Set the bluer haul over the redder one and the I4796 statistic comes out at 1.0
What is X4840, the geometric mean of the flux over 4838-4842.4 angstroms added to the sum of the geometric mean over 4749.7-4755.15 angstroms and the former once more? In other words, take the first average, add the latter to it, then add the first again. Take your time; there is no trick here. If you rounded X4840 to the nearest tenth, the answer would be 3.4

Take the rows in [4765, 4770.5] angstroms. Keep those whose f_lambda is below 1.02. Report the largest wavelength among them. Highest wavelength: 4769.95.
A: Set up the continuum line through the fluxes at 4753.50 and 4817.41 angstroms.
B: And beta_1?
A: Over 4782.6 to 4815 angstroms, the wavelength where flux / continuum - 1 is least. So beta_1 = 4783.15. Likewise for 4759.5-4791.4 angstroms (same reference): 4779.84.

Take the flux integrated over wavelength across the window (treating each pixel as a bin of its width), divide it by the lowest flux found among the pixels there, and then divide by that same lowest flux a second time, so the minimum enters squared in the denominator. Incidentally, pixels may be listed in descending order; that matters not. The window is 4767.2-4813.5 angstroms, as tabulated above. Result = 86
